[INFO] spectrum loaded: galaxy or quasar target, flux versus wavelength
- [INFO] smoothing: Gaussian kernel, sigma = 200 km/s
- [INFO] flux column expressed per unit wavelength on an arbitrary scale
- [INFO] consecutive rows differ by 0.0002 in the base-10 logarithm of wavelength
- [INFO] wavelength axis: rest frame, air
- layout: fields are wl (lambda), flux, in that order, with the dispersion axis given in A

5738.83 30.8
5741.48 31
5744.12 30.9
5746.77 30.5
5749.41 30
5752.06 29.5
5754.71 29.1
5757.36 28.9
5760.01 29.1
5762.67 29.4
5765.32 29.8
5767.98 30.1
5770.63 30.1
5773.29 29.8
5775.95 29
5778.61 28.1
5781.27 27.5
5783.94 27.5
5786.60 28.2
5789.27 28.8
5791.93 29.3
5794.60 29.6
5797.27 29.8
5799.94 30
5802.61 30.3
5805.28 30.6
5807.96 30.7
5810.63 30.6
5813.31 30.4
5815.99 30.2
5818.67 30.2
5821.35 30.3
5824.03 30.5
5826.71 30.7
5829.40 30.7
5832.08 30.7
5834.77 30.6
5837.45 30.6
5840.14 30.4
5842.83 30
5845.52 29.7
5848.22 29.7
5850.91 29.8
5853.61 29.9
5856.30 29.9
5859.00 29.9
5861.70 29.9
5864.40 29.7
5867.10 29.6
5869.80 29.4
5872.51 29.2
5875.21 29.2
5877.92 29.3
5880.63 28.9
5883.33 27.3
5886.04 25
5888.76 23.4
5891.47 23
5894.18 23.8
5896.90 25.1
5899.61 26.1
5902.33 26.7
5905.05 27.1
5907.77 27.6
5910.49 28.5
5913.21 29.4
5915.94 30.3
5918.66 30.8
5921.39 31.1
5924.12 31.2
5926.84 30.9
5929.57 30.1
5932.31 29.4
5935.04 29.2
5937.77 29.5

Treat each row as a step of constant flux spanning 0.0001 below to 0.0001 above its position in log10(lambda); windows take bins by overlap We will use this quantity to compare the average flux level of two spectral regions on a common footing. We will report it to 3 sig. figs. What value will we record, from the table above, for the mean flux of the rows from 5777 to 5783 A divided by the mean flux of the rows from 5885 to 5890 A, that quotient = 1.15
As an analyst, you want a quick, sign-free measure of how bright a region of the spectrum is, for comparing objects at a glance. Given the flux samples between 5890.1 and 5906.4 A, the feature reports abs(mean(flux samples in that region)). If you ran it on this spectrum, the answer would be 25.3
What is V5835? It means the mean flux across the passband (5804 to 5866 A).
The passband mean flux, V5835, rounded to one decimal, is 30.2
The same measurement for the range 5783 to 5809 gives 29.5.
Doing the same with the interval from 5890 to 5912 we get 26.0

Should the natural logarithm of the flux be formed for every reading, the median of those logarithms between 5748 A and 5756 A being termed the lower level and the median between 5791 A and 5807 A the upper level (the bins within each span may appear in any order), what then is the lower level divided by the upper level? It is 1.00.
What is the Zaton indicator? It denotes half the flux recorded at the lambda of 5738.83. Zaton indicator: 15.4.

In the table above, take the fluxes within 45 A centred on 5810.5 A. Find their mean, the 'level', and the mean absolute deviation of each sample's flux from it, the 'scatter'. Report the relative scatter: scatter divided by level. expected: 0.014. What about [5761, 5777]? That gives 0.011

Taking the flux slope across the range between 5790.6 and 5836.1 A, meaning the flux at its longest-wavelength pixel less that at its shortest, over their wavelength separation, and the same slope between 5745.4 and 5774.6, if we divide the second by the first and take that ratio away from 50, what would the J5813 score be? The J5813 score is 50.9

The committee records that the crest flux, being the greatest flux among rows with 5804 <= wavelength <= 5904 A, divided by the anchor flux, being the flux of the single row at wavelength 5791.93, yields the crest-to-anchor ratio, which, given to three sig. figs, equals 1.05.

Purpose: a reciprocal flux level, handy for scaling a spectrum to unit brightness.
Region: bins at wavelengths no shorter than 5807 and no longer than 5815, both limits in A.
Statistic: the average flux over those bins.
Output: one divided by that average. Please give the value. 0.0327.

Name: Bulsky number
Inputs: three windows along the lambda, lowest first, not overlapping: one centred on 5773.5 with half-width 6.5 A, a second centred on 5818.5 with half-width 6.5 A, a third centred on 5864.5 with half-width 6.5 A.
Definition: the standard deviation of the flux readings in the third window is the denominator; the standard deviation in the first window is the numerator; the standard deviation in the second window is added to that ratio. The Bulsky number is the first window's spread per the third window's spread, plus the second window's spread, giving 4.2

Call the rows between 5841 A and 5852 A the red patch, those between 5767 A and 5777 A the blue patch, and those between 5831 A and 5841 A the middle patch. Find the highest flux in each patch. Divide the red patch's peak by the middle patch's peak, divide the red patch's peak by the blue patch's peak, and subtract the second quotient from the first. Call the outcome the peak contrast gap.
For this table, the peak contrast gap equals -0.019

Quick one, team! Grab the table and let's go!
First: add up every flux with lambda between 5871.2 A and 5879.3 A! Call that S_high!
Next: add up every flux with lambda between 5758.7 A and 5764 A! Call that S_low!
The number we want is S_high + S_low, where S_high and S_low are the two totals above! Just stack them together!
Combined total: 146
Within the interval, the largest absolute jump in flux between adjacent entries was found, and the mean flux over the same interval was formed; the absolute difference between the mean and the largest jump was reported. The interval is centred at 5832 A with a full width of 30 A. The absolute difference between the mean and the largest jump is 30.0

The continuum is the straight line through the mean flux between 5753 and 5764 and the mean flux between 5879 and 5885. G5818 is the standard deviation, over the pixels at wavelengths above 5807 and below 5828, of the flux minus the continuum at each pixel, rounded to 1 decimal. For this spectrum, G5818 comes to 0.2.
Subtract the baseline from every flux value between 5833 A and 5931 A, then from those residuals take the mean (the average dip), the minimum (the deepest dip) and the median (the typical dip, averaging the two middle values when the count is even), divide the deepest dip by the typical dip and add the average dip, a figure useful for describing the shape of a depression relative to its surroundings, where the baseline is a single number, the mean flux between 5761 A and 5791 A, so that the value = -9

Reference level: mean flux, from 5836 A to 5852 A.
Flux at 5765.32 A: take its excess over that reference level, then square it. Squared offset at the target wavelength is 0.1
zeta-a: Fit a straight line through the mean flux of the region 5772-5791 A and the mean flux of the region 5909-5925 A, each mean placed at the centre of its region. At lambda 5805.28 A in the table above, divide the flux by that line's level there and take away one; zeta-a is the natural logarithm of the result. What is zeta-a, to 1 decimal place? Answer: -2.7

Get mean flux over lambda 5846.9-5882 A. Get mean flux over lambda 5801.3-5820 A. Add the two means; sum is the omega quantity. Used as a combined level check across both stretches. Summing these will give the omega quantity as 60.0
